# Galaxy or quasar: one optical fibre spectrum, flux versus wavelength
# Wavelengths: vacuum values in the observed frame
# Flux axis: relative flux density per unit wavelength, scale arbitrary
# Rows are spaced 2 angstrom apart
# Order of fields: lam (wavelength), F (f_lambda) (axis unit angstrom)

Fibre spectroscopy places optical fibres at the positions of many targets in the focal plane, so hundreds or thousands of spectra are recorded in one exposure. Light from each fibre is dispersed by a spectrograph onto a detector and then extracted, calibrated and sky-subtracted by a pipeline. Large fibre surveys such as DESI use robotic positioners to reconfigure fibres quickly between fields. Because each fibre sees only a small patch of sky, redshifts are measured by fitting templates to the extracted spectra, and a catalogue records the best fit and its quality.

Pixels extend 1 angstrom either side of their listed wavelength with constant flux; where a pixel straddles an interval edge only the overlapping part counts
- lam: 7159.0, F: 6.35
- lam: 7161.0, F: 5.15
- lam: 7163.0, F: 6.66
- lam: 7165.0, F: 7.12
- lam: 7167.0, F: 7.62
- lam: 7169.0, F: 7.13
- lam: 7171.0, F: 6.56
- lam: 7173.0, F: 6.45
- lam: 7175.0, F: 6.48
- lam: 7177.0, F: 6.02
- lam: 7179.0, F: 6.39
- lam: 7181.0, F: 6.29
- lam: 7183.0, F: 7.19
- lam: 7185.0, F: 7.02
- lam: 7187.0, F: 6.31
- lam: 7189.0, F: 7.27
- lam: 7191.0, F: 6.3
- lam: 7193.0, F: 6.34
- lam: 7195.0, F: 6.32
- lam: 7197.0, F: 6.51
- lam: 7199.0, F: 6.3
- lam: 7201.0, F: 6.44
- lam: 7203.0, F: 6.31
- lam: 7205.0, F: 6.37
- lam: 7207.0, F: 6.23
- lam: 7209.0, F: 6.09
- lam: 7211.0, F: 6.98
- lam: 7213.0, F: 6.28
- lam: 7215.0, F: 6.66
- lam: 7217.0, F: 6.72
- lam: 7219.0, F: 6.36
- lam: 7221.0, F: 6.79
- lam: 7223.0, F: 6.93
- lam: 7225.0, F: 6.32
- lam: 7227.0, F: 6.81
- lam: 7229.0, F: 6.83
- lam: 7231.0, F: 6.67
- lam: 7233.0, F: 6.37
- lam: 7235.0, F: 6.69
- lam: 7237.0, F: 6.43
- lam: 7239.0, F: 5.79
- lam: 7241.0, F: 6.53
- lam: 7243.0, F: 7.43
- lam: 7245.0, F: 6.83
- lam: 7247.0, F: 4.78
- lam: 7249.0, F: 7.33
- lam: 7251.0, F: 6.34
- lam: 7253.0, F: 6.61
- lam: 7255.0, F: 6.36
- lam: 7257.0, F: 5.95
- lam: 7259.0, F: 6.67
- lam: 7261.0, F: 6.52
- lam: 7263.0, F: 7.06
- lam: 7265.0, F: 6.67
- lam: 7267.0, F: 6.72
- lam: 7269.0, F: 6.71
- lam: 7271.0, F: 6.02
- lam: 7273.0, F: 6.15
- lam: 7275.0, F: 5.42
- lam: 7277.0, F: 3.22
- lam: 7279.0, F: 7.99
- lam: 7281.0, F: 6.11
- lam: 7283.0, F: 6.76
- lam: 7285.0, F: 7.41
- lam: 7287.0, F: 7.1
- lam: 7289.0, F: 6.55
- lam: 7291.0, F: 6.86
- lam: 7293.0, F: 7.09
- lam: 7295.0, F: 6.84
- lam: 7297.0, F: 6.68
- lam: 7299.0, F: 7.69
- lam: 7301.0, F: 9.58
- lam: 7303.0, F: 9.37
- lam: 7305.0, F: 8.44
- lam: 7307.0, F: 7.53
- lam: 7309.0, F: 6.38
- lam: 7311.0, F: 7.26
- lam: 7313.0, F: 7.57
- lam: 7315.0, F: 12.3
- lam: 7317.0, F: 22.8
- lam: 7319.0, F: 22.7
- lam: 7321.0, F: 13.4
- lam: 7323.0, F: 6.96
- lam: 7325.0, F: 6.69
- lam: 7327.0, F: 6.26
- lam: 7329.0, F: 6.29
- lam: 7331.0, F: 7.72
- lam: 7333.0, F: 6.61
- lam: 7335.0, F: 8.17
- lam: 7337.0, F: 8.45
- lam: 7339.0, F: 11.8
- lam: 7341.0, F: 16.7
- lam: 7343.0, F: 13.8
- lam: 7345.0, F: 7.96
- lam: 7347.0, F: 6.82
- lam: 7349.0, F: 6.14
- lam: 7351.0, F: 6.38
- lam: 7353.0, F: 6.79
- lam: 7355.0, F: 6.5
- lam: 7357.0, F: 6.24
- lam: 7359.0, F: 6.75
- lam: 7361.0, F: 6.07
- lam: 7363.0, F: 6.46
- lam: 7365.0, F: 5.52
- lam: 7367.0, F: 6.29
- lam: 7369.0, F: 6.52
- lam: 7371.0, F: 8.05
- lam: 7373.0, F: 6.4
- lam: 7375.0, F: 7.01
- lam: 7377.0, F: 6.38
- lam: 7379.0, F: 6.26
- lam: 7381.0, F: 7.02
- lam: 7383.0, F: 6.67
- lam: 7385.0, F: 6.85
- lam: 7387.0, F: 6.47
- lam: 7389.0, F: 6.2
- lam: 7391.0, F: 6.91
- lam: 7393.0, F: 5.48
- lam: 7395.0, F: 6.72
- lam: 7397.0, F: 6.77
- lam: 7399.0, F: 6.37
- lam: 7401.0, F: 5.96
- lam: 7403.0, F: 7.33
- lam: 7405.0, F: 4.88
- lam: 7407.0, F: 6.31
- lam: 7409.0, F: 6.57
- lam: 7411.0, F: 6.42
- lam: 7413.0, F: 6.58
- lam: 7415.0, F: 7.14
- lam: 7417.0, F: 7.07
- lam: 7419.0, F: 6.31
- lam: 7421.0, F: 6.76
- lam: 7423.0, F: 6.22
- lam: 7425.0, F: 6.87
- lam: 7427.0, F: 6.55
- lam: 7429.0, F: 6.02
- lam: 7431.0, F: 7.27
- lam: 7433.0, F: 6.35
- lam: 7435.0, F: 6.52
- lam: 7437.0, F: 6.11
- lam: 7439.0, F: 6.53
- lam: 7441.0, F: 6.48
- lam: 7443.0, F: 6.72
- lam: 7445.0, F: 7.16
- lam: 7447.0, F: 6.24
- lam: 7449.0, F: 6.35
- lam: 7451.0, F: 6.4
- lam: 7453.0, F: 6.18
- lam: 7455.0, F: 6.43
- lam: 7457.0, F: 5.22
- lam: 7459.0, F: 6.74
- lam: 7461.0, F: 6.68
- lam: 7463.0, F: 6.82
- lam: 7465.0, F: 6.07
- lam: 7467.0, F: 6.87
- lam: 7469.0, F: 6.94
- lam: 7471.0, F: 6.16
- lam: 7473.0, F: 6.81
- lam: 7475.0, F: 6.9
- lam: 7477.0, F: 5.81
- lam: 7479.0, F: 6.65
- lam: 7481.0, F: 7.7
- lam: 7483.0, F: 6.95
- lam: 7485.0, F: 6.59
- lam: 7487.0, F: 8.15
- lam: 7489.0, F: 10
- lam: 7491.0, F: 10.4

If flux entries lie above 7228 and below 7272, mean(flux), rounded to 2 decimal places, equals 6.51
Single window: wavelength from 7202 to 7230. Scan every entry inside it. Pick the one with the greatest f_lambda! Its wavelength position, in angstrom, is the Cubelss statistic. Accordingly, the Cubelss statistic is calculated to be 7211.0 angstrom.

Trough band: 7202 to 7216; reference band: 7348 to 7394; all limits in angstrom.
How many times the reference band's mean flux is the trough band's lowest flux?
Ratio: 0.94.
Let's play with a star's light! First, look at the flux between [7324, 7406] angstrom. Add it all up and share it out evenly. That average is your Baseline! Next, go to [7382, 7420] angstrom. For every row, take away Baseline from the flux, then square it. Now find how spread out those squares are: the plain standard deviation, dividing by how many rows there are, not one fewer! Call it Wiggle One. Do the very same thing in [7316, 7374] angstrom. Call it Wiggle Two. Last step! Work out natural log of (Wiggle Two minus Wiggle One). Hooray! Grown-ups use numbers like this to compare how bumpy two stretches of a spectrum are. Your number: 4.1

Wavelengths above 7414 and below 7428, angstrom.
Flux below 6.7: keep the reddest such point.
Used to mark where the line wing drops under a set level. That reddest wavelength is 7427.0 angstrom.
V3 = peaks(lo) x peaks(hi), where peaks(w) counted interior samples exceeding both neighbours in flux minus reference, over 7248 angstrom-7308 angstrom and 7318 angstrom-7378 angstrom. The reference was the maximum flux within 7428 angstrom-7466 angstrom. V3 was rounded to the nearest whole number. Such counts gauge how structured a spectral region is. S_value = 63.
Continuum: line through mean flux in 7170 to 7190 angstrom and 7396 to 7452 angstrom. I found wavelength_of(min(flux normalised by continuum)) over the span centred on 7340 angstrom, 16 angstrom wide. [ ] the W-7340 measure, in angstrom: 7333.0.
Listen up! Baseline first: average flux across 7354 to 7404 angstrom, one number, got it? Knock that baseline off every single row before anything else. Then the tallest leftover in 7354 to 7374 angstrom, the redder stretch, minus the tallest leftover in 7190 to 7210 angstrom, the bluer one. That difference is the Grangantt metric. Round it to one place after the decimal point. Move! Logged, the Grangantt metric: 1.5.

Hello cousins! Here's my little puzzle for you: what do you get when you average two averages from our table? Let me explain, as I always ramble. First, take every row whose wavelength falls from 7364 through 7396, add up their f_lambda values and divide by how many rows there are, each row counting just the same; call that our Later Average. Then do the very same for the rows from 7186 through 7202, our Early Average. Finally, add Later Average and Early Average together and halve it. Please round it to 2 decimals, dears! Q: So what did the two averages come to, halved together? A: 6.51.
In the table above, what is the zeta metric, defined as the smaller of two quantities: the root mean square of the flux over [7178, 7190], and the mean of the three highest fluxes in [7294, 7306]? 6.76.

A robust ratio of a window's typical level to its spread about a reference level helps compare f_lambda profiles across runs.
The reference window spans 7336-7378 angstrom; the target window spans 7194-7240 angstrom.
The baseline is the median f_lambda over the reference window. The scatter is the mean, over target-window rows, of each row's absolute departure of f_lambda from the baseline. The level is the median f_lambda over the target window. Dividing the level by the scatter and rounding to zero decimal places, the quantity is 27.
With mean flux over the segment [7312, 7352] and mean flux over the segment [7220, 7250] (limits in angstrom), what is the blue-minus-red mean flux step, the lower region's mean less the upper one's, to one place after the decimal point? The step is -3.7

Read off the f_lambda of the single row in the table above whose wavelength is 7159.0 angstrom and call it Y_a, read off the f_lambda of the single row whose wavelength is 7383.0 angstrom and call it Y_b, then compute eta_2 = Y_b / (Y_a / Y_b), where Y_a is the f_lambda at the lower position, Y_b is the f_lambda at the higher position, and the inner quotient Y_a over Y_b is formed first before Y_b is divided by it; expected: 7.0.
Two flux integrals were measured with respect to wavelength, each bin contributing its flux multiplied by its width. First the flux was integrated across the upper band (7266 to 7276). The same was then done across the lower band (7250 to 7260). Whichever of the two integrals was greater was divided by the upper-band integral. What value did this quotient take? 1.03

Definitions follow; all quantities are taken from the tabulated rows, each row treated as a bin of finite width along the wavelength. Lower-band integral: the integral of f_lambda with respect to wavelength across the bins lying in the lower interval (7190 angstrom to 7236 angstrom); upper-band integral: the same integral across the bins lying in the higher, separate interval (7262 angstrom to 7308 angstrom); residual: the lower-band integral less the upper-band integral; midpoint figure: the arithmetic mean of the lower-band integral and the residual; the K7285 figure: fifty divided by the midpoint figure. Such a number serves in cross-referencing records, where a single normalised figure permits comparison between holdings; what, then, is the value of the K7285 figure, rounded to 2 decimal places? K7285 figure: 0.36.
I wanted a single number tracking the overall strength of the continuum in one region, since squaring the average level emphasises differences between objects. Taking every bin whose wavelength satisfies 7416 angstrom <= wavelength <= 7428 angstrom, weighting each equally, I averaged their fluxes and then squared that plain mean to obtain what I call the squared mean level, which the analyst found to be 44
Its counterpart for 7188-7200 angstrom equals 42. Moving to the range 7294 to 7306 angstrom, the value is 66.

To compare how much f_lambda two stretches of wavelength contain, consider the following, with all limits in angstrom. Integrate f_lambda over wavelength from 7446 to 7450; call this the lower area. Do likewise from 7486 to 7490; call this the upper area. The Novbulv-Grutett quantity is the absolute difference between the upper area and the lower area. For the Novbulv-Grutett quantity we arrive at 11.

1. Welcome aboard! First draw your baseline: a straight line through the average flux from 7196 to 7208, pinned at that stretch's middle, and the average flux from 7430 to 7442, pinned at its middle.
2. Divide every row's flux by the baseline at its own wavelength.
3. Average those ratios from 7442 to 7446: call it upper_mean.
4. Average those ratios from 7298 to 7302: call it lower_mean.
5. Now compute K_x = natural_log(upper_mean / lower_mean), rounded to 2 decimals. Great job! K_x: -0.24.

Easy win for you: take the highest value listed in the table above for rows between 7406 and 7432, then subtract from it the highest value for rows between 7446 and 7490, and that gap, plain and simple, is -2.7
